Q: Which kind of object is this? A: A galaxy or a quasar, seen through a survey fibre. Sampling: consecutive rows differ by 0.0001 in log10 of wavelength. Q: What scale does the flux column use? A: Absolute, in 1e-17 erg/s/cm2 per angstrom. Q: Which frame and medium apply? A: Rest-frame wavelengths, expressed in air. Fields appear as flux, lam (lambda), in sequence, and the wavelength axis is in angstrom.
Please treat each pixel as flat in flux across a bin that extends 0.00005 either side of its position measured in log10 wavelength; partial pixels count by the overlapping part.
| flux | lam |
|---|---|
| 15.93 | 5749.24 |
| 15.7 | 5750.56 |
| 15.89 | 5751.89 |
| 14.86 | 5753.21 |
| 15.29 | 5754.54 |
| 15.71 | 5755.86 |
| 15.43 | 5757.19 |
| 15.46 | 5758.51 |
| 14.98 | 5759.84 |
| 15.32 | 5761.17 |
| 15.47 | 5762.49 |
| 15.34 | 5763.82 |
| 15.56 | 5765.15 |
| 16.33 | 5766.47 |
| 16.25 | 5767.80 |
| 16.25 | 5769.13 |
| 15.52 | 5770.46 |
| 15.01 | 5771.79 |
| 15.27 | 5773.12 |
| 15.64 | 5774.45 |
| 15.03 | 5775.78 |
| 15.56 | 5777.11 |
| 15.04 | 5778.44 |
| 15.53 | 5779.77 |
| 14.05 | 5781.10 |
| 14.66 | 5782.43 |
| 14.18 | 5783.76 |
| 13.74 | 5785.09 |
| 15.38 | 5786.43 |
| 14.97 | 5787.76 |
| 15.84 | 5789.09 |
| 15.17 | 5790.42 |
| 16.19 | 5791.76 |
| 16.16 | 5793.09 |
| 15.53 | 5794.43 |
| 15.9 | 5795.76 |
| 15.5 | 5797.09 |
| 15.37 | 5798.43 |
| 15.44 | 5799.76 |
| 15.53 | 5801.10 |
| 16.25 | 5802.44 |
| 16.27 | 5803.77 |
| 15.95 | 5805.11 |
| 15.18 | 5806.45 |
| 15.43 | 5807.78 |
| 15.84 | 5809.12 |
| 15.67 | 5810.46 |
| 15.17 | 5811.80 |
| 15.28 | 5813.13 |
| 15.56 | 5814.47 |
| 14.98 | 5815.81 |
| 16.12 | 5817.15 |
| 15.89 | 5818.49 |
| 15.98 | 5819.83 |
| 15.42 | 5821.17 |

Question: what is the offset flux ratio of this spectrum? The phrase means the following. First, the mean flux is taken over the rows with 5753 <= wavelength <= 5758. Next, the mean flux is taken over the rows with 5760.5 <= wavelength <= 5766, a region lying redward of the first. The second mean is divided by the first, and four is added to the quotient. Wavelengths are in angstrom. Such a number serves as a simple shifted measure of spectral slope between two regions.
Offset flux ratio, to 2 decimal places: 5.01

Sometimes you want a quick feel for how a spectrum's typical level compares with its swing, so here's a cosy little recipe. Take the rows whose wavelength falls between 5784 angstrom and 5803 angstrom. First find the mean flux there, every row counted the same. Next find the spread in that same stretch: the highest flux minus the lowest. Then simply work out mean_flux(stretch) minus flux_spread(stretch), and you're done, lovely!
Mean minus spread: 13.0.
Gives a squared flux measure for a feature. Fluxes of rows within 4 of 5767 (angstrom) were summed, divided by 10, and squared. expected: 90.7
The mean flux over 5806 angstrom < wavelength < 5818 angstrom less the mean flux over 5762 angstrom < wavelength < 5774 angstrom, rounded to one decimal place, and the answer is -0.2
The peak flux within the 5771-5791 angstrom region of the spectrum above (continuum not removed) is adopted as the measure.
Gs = 15.84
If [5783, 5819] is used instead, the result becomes 16.27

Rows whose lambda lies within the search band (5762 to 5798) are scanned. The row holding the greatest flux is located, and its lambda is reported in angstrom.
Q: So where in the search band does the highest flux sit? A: 5766.47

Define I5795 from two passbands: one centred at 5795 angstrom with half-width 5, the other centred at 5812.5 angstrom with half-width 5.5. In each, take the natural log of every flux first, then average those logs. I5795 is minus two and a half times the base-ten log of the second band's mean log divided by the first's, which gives 0.004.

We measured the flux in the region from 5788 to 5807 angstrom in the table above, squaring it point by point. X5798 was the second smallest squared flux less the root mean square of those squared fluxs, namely -18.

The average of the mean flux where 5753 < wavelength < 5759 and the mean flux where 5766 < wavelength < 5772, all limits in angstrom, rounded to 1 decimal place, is 15.6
